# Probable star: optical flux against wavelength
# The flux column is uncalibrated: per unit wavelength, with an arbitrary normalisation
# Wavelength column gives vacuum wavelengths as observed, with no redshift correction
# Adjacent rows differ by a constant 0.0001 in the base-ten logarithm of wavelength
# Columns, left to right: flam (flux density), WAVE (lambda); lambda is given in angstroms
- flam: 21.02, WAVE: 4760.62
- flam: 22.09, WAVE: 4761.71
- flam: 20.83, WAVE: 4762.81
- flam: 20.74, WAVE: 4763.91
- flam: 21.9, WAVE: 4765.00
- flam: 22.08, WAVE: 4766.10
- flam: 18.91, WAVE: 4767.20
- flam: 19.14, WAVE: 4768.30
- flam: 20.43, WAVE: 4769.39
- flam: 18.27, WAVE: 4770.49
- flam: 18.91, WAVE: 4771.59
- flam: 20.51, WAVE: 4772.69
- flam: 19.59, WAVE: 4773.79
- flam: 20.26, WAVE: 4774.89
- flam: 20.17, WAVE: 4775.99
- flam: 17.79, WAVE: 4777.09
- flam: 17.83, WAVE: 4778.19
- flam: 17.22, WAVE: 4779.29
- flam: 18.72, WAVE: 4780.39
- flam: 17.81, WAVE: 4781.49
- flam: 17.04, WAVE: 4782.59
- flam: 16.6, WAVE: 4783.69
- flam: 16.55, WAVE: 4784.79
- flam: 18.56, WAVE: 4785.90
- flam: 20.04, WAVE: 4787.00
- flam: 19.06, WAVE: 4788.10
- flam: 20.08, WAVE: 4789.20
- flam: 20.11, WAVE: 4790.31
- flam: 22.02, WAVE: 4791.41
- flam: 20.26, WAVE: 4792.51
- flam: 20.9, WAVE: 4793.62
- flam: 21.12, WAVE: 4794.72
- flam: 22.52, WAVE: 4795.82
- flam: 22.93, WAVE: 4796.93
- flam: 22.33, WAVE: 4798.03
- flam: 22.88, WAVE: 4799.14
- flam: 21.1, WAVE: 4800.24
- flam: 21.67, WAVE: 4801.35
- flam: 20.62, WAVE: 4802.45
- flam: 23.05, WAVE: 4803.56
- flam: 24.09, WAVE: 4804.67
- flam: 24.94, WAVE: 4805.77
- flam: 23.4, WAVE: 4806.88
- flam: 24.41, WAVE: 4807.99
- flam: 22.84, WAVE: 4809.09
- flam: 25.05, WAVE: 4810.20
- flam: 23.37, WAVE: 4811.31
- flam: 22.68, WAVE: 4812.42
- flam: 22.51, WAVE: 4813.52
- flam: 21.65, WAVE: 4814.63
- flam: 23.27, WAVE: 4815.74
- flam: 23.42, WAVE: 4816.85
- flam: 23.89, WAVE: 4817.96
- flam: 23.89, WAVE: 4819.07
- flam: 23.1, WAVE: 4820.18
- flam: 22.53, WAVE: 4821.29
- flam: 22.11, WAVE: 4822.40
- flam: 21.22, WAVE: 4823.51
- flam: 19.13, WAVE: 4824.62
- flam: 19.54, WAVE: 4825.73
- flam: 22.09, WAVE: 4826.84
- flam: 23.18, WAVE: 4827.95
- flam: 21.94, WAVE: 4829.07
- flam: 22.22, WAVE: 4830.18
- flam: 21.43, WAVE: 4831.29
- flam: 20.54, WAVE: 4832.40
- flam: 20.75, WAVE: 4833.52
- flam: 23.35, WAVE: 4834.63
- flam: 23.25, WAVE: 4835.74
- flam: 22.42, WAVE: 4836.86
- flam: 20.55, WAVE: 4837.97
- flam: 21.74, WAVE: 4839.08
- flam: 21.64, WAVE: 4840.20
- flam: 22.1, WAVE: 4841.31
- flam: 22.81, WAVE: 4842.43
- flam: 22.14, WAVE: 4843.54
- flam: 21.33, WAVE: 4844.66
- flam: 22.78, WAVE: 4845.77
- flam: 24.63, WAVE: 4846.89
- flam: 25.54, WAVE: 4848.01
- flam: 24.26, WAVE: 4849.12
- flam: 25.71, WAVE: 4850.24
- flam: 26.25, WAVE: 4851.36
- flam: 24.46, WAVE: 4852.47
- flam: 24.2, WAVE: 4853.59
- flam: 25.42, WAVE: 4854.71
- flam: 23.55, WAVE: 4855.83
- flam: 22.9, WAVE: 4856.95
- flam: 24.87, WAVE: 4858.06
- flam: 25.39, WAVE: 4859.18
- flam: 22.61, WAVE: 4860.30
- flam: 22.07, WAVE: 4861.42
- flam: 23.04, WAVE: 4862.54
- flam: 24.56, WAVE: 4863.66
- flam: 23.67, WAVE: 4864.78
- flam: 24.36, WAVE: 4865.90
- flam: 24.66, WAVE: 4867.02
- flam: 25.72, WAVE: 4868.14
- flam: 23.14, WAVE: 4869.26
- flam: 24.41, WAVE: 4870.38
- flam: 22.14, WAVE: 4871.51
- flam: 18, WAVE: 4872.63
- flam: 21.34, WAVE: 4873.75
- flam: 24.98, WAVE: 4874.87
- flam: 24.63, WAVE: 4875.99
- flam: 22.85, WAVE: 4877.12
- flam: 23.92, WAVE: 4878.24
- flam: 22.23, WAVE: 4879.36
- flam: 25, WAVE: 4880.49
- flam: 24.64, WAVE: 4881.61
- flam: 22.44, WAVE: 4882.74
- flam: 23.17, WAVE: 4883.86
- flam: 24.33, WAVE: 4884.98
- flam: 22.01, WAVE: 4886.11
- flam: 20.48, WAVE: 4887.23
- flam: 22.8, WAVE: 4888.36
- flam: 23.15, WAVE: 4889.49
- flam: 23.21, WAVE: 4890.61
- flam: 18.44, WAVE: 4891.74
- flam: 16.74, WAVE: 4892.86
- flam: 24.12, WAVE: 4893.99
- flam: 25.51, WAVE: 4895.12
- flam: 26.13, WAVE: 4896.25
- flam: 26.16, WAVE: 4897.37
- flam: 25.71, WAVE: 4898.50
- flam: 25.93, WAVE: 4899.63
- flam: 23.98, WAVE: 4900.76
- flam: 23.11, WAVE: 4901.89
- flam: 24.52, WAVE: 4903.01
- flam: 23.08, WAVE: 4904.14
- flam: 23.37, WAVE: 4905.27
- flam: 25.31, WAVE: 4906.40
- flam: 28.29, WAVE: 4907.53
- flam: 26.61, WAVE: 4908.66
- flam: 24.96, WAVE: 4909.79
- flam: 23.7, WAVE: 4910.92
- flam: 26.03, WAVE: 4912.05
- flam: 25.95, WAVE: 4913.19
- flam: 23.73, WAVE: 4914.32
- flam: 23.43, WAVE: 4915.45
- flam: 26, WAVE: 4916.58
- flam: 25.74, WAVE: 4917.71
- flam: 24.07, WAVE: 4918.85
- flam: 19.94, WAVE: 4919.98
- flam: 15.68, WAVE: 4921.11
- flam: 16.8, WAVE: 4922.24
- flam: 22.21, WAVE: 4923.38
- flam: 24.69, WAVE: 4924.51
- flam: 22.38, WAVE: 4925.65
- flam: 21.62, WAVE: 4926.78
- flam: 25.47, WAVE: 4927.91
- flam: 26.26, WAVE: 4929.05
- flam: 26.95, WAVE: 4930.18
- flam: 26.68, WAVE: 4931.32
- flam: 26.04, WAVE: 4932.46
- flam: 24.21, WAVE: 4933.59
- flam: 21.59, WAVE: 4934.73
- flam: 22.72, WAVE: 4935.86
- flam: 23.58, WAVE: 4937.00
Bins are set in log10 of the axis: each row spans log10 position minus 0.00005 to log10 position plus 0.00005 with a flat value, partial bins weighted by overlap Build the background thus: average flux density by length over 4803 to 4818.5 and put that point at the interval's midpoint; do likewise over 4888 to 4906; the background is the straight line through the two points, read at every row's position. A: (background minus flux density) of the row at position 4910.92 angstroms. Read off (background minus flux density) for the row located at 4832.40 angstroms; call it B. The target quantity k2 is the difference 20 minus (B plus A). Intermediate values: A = -0.2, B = 3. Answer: 17.2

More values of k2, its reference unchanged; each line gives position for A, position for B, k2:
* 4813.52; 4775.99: 15.8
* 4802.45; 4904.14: 16.7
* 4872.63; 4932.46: 17.0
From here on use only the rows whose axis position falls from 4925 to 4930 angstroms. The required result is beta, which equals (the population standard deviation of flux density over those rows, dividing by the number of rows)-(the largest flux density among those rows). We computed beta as -24.3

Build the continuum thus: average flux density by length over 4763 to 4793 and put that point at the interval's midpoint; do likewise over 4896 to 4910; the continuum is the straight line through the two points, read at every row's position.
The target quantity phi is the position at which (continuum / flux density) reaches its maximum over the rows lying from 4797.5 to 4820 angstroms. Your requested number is 4802.45 angstroms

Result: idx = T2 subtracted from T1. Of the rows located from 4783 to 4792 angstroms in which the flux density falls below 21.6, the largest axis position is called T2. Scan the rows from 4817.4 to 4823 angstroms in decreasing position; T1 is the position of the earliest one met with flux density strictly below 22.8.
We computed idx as 32.1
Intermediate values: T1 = 4822.40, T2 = 4790.31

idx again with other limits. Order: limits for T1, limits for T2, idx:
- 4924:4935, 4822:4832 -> 103.4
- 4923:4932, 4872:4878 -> 53.0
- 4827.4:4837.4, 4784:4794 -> 43.2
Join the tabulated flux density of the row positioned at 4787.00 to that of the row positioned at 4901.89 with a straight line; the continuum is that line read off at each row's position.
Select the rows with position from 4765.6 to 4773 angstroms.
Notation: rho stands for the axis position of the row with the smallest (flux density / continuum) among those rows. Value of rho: 4770.49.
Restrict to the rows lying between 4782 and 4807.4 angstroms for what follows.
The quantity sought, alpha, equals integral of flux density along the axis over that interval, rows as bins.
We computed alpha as 532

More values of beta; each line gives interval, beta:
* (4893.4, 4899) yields -25.4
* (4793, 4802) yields -22.1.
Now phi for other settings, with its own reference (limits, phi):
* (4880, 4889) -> 4887.23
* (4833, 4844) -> 4837.97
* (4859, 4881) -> 4872.63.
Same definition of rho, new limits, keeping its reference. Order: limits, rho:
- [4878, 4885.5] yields 4879.36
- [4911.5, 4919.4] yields 4915.45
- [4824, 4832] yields 4824.62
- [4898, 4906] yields 4904.14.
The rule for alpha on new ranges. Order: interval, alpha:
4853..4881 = 660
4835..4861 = 611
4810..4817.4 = 171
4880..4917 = 888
